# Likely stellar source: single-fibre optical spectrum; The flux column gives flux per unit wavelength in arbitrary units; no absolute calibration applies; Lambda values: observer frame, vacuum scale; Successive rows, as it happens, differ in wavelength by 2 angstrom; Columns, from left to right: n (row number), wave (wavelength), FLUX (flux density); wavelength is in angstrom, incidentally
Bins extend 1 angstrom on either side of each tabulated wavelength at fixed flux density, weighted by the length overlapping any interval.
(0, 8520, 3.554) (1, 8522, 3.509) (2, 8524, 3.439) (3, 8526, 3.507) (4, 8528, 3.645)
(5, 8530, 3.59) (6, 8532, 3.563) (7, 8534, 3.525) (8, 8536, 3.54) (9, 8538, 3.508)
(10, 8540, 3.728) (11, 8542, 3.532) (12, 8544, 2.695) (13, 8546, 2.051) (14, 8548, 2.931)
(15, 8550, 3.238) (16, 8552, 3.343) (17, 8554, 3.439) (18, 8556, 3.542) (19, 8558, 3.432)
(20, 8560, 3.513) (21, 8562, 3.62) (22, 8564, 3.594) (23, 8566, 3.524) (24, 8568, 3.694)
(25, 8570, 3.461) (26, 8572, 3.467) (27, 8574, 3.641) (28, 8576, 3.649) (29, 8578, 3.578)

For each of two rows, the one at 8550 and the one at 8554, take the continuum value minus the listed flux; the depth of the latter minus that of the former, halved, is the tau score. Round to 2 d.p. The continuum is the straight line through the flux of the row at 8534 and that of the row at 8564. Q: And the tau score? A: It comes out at -0.10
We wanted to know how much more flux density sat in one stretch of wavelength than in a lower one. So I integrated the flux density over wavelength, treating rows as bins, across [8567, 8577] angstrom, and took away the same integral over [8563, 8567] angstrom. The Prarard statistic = 22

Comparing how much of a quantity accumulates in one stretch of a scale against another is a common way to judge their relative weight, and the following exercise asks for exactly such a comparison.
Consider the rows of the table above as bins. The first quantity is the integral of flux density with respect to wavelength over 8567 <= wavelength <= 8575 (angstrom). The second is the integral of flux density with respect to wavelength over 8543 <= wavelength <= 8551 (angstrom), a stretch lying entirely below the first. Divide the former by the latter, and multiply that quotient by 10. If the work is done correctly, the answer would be 13.1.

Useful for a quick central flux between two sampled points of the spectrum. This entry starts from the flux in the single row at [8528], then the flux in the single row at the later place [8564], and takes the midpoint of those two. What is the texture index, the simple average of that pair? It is 3.62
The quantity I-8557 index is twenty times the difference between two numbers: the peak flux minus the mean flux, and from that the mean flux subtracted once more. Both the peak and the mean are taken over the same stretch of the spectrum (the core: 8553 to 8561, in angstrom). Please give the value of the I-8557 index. -68.4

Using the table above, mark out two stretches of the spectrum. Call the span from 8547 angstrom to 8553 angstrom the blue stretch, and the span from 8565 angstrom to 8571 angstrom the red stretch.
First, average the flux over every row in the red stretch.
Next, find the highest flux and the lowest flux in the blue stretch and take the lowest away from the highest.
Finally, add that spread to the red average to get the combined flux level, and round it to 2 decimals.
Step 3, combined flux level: 3.97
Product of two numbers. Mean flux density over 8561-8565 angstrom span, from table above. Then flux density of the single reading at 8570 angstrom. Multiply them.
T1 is 12.5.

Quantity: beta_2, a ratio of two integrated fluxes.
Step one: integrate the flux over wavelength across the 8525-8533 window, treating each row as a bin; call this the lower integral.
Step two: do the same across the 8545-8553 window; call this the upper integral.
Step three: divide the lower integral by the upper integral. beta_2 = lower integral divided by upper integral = 1.24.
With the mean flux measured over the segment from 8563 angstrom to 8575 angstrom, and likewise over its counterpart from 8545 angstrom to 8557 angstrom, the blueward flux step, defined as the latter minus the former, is -0.47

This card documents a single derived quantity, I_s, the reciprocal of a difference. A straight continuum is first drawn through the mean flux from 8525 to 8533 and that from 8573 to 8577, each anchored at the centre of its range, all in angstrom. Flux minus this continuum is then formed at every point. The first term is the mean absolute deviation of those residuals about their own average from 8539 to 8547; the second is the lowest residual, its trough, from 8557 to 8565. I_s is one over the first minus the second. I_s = 1.2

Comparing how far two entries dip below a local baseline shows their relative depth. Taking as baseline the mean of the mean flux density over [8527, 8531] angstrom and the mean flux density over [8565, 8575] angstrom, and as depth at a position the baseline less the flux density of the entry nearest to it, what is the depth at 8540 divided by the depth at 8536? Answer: -3.0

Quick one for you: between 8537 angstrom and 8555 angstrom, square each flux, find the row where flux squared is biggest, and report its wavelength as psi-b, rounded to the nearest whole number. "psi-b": 8540 angstrom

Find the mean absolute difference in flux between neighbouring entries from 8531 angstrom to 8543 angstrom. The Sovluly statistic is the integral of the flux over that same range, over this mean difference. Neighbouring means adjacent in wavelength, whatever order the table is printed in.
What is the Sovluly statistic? 427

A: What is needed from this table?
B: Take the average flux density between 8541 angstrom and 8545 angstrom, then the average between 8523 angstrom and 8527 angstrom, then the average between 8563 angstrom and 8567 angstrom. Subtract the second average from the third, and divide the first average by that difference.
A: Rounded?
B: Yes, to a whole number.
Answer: 36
